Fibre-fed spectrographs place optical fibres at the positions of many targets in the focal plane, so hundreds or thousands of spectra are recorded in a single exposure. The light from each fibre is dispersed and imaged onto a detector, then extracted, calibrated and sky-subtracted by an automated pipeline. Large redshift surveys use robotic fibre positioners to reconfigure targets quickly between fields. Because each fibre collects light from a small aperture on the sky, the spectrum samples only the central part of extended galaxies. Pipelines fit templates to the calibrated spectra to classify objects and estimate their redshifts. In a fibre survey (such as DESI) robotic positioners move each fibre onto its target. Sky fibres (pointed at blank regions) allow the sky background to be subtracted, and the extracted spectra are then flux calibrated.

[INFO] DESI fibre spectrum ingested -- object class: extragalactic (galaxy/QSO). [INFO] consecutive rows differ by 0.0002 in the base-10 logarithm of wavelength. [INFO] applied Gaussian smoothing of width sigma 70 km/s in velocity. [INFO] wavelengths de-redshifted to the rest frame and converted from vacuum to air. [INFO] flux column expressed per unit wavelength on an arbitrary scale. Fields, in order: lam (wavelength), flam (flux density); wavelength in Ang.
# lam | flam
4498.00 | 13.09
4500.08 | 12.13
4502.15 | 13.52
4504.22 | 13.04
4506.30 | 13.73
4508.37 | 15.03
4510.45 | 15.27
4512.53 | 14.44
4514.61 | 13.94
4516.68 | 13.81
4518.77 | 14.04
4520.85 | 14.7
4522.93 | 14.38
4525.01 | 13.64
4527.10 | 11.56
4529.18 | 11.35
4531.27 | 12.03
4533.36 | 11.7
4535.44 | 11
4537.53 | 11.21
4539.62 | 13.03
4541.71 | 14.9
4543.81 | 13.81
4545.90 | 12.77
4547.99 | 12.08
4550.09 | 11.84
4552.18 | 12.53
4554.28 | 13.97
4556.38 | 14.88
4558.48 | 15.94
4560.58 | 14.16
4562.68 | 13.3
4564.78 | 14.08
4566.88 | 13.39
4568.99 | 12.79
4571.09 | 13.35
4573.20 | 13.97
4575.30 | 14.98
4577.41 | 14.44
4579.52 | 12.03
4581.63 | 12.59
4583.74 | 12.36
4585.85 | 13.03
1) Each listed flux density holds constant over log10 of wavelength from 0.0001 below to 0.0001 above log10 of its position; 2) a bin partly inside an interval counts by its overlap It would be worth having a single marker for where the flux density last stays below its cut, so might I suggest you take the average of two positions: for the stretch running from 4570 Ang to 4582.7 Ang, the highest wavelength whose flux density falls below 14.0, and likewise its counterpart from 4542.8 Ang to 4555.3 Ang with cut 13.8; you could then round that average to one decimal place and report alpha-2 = 4566.9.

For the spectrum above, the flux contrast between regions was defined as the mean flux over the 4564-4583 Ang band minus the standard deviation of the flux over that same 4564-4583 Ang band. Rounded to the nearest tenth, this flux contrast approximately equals 12.6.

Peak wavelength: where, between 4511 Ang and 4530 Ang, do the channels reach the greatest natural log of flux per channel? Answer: 4520.85 Ang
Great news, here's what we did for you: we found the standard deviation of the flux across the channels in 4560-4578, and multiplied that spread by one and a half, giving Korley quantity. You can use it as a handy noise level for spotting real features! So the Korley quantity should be 1.0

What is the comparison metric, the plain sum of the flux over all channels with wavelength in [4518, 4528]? 68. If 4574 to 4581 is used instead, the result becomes 41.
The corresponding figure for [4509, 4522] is 86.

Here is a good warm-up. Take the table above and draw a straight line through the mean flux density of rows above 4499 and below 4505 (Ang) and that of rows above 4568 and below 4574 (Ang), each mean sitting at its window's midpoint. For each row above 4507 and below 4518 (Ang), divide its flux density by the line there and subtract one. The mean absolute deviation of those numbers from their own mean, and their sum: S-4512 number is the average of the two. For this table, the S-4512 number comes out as 0.32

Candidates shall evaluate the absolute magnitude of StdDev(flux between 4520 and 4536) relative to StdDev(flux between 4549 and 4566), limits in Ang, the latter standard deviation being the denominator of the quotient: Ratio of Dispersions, 1.1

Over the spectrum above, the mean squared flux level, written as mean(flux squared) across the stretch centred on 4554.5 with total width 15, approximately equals 188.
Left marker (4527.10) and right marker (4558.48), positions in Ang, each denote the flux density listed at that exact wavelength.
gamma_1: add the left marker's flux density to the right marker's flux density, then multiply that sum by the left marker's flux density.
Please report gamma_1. 318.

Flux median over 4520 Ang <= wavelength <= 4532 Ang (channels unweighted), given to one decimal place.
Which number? 12.8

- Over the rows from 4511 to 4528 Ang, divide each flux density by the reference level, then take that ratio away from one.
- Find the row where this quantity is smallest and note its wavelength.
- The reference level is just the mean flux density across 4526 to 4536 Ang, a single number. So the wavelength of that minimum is 4520.85 Ang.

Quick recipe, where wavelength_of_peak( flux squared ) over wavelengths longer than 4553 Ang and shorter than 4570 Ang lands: 4558.48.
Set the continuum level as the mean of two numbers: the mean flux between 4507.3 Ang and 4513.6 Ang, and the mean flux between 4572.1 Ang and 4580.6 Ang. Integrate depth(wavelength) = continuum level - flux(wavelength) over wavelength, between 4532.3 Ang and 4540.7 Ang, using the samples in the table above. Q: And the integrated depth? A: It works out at 22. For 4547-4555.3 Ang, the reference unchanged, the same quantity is 15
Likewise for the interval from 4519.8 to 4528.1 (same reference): 7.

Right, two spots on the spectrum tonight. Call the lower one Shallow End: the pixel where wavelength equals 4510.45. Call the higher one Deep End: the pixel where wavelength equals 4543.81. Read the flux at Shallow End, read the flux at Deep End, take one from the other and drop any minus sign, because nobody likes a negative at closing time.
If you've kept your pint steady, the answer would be 1.5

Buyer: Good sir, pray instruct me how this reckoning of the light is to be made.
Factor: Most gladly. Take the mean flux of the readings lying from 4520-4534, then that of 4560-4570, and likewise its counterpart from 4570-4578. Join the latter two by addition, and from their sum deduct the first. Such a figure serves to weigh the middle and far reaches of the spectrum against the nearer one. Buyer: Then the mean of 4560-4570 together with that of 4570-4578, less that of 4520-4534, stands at 15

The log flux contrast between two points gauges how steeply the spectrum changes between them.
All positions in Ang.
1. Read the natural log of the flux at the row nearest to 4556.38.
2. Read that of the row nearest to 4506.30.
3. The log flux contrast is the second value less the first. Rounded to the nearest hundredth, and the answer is -0.08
